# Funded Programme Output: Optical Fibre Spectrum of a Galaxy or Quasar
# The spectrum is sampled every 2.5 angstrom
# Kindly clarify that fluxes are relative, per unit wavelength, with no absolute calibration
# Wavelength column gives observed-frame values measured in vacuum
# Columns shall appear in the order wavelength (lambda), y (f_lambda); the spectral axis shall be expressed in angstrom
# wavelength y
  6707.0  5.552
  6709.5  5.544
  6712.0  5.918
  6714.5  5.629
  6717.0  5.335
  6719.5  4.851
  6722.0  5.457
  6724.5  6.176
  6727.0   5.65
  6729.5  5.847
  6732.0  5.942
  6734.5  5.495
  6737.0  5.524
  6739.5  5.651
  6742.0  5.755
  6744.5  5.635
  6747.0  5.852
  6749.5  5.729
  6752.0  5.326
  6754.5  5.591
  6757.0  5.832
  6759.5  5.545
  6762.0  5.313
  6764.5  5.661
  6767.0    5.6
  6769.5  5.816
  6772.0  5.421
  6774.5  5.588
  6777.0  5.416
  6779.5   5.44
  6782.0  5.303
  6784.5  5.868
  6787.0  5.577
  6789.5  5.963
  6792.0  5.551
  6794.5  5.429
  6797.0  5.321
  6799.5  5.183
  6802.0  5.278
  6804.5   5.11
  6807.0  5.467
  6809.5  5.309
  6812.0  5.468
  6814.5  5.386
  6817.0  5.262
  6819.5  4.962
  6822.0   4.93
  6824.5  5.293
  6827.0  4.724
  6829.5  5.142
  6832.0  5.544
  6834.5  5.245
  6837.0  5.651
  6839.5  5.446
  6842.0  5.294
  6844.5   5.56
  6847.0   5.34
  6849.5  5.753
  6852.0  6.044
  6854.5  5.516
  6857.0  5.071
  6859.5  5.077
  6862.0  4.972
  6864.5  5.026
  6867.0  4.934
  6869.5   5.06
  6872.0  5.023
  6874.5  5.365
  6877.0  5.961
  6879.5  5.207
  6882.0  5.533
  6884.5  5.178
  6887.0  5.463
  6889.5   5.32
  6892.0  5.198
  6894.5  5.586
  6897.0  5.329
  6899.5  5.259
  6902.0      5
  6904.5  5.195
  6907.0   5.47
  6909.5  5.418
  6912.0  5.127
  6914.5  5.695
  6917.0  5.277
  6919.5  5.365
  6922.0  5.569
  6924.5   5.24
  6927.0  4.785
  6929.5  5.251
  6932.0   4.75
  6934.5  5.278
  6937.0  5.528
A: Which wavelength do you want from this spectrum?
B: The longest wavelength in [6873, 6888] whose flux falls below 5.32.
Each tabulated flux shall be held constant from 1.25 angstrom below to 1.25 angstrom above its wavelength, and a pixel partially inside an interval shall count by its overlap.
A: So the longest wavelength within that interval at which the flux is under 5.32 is 6884.5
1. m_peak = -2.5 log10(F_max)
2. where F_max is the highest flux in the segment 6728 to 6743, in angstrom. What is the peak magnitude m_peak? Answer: -1.93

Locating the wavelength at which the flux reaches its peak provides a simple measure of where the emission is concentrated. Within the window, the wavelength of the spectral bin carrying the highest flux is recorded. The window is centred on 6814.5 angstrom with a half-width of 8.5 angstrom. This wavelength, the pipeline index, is 6812.0 angstrom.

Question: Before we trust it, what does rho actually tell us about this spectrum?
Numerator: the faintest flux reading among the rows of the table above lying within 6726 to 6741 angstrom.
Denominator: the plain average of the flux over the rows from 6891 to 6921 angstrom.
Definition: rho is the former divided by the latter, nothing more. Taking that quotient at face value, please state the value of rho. 1.03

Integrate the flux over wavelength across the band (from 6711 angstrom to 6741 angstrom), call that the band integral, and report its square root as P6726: 13.0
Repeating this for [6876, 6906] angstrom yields 12.7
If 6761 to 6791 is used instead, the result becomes 12.9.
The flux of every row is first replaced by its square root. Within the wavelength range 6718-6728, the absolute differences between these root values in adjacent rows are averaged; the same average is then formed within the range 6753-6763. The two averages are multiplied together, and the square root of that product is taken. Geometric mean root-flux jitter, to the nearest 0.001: 0.083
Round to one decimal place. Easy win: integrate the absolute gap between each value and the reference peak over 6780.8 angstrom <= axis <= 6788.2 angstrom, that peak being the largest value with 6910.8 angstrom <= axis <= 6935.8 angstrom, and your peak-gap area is 1.7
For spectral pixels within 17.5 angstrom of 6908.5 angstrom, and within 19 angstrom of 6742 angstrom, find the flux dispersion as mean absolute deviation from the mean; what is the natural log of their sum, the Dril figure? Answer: -1.15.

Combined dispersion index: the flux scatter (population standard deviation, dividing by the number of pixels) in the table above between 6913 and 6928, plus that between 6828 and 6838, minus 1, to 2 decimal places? -0.50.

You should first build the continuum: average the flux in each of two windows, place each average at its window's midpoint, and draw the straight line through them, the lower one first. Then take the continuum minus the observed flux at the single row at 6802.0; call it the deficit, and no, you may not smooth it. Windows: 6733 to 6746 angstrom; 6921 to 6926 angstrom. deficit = 0.26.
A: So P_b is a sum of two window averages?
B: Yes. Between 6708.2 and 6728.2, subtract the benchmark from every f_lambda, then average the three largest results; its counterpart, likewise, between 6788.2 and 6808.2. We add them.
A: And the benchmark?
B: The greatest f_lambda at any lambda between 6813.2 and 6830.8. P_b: 0.80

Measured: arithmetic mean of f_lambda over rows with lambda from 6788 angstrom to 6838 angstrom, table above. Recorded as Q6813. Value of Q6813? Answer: 5.31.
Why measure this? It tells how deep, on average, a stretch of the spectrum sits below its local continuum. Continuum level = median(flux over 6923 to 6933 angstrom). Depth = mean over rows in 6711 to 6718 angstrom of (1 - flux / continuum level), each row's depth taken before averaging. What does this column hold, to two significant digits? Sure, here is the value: -0.12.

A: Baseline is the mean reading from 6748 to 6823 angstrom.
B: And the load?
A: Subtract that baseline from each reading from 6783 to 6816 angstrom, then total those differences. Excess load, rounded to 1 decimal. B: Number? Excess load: 0.0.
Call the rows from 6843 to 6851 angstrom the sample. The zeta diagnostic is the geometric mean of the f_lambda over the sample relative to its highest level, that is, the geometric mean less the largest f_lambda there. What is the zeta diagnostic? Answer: -0.20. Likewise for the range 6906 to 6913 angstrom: -0.13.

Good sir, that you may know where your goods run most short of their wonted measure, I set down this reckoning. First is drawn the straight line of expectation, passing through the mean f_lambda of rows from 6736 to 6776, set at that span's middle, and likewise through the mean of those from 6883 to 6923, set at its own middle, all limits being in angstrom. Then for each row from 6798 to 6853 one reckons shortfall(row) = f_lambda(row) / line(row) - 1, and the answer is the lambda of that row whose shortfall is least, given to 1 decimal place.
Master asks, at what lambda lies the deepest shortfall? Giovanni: 6827.0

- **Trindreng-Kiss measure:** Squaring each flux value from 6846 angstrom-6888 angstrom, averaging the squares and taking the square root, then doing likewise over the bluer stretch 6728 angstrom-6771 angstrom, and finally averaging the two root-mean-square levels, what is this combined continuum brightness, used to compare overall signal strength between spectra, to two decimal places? 5.50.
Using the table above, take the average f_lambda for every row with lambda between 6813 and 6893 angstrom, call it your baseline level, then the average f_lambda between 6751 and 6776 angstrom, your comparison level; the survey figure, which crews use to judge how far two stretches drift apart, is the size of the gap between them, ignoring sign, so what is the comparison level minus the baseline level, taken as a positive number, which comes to 0.27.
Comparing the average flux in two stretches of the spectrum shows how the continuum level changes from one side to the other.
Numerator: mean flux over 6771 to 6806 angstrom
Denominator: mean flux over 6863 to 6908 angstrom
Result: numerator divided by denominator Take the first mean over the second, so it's 1.03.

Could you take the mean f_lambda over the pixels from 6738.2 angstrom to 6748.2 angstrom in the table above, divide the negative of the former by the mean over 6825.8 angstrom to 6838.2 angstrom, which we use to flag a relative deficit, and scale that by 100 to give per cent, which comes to -109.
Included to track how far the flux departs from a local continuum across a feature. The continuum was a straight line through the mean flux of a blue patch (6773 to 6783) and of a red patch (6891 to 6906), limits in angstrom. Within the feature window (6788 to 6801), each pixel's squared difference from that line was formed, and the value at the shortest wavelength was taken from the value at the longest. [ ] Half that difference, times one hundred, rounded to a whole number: -12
